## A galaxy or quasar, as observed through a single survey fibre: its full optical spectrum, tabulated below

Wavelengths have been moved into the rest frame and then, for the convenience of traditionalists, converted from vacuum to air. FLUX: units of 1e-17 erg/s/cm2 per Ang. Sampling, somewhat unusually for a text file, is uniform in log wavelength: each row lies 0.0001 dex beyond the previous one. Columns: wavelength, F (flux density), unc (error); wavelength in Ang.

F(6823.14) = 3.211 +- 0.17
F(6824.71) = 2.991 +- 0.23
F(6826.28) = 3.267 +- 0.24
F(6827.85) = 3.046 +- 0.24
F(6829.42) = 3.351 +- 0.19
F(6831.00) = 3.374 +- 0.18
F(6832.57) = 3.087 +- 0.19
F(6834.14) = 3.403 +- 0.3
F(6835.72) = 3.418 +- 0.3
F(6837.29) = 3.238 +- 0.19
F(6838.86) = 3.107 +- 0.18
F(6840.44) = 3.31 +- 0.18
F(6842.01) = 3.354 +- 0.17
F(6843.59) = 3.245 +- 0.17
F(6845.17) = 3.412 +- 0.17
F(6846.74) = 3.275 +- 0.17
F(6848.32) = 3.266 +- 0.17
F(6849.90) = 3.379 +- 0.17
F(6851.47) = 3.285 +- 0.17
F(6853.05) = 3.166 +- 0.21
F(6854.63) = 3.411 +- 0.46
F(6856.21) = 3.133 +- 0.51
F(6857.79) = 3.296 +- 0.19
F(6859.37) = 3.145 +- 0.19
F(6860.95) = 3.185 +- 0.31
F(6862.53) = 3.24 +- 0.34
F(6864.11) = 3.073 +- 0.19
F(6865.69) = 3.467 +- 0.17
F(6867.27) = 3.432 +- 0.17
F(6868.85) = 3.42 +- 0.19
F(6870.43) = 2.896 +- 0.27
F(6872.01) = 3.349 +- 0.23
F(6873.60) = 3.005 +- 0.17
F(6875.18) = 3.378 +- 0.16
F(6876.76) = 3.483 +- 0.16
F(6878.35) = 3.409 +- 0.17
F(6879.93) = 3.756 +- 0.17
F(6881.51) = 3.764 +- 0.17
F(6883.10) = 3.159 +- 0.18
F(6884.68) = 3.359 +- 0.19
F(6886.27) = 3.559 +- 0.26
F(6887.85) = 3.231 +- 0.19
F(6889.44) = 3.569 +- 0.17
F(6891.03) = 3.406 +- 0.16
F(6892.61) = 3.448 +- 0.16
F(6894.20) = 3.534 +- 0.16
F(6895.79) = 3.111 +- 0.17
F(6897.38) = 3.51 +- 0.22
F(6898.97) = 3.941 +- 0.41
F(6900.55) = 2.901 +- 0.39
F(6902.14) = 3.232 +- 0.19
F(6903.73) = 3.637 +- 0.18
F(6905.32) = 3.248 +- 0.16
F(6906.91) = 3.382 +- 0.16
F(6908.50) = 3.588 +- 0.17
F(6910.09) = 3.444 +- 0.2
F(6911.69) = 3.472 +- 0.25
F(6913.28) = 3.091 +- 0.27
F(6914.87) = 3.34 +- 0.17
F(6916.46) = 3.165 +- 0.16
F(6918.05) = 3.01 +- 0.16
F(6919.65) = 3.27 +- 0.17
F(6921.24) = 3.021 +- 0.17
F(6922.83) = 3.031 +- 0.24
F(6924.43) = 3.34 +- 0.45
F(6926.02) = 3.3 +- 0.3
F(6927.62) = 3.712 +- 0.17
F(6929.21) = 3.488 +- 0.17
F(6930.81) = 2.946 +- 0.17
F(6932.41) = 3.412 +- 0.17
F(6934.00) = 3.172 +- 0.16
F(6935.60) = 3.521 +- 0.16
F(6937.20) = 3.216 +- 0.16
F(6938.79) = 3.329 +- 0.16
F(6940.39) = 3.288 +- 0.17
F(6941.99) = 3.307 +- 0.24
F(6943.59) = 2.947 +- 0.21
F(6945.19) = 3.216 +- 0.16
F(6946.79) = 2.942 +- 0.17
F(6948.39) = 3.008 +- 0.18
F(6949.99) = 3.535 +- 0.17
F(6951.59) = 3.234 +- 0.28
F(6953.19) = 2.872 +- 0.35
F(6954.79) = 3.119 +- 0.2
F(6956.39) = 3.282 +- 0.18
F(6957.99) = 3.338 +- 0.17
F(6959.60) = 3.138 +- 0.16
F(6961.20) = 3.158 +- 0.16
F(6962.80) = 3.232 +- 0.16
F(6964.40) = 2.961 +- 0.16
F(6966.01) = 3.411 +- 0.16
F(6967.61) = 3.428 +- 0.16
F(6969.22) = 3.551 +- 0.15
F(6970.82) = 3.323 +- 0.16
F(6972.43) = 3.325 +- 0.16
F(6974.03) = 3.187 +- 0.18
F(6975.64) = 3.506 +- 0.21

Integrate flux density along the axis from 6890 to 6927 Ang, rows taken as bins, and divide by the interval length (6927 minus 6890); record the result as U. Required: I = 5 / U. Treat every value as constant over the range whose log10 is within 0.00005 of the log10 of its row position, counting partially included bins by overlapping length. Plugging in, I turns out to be 1.50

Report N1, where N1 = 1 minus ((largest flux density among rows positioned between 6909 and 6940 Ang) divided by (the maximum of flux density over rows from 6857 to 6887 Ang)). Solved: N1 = 0.01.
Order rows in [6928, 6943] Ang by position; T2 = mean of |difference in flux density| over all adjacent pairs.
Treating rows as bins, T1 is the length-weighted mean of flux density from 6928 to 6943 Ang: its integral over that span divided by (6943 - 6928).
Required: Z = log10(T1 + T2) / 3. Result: 0.184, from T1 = 3.304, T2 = 0.26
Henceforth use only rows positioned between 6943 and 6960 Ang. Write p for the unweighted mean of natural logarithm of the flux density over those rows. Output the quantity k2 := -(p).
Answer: -1.15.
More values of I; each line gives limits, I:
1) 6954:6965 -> 1.57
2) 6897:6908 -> 1.47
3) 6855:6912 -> 1.49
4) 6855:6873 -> 1.54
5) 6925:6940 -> 1.50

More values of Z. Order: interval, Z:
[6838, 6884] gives 0.181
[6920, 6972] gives 0.180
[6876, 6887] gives 0.191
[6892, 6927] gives 0.185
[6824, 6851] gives 0.178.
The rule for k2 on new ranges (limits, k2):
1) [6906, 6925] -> -1.18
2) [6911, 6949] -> -1.17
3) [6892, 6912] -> -1.23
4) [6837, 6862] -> -1.18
